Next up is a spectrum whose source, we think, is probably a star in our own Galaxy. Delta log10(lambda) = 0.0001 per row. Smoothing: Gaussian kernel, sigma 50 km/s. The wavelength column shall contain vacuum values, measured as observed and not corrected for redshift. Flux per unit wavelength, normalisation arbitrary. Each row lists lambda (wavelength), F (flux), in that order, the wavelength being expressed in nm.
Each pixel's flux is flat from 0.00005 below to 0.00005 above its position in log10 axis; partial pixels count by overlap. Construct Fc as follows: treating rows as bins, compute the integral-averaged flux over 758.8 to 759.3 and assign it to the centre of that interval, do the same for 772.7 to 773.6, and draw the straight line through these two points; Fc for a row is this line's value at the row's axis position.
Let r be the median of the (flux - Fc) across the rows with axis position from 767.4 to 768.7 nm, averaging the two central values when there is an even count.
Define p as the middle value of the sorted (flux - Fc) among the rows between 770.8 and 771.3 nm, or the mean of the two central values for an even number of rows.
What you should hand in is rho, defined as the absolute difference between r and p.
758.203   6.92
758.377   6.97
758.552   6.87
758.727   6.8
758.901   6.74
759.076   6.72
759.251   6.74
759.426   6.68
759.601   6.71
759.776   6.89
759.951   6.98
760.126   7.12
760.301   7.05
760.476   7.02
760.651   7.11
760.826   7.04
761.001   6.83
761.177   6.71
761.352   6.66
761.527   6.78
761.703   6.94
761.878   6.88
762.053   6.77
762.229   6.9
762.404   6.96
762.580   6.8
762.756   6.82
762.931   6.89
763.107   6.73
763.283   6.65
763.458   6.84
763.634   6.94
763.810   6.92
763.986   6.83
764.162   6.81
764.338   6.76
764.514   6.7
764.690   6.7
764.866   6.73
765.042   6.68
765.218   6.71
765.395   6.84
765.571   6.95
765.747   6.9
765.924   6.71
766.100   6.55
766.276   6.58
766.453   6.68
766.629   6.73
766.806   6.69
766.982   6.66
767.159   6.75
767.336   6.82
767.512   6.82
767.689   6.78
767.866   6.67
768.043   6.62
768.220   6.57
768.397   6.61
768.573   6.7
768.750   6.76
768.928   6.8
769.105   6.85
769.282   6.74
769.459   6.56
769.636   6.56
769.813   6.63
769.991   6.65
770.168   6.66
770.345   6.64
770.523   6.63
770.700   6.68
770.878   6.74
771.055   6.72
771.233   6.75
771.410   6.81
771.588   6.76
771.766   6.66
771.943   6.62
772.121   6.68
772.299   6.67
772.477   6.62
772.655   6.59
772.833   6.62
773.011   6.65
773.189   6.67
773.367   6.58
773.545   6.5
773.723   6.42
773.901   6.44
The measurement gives 0.10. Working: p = 0.11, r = 0.01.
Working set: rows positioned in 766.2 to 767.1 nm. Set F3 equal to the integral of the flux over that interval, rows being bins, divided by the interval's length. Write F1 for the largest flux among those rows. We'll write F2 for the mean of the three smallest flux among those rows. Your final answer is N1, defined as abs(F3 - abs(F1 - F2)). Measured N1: 6.58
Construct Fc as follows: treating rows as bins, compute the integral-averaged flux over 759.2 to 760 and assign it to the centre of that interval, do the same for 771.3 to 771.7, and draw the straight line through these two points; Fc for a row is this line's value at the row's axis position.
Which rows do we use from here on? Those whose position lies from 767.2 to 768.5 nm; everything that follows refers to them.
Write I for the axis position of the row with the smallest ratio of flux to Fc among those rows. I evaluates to 768.220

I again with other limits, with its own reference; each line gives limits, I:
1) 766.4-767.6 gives 766.982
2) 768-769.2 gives 768.220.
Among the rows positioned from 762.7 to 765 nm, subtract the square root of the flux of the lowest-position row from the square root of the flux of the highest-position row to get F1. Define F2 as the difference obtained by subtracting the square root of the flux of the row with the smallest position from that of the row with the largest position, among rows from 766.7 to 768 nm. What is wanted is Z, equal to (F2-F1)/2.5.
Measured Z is 0.005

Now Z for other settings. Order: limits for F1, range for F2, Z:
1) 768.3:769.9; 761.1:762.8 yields 0.007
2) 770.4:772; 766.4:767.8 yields 0.008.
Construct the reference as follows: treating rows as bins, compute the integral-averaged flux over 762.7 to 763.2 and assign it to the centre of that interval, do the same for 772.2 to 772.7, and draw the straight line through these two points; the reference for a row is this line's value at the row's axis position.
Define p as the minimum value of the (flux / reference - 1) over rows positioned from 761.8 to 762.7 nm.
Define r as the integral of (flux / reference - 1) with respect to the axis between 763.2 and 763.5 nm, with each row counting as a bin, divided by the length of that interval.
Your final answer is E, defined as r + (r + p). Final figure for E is -0.030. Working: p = -0.009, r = -0.011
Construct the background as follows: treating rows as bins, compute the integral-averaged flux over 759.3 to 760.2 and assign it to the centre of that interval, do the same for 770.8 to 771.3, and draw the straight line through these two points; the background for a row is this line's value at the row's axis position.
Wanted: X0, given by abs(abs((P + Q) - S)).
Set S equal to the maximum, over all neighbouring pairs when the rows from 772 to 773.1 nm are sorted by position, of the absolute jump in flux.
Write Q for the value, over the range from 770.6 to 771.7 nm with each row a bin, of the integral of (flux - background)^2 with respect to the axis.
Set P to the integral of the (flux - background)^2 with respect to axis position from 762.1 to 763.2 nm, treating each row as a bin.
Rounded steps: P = 0.006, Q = 0.002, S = 0.050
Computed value 0.04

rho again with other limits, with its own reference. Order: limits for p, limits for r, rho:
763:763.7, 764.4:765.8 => 0.05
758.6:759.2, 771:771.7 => 0.13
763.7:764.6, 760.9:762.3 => 0.03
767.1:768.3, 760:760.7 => 0.27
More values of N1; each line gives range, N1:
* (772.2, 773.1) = 6.57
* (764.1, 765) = 6.64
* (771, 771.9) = 6.64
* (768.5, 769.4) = 6.64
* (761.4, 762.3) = 6.71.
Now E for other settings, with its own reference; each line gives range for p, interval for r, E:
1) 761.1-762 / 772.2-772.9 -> -0.026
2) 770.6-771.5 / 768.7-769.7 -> 0.010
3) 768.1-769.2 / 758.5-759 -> -0.049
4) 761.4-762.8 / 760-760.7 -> 0.051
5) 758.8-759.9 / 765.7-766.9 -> -0.048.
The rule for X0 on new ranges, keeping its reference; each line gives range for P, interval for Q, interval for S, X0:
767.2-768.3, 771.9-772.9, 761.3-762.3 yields 0.14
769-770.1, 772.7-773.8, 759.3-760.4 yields 0.13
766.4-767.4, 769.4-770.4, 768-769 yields 0.06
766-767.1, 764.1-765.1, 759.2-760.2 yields 0.15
